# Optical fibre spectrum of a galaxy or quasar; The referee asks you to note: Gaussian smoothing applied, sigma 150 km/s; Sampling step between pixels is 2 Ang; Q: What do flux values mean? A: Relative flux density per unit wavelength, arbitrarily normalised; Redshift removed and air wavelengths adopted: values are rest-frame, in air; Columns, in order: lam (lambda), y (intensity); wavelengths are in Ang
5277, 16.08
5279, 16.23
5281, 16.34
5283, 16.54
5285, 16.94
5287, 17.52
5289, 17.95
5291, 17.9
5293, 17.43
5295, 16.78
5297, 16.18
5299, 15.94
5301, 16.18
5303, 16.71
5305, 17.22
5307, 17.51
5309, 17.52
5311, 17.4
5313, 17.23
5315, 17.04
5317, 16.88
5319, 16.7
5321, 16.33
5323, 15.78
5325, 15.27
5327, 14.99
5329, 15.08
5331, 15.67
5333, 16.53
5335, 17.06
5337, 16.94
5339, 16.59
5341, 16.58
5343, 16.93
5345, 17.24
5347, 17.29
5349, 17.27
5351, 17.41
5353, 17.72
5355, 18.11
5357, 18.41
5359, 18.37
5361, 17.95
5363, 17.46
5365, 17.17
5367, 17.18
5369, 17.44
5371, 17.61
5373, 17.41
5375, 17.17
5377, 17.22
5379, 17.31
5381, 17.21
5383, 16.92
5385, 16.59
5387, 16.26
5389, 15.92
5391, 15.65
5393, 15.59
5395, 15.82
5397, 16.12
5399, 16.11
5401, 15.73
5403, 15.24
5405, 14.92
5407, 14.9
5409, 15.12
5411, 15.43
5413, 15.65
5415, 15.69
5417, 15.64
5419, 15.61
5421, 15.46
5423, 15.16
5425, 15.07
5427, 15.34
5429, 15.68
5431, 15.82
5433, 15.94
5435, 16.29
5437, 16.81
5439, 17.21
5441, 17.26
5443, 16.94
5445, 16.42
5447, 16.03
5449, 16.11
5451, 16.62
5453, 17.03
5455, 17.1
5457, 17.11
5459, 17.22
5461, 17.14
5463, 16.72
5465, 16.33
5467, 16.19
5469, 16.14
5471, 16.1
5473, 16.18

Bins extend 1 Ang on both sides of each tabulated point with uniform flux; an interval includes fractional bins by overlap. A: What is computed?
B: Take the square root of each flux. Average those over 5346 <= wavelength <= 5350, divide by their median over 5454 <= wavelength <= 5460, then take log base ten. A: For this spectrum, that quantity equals 0.002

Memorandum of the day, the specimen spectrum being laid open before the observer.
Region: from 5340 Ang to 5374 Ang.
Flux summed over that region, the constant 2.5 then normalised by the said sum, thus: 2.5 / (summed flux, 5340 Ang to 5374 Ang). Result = 0.0084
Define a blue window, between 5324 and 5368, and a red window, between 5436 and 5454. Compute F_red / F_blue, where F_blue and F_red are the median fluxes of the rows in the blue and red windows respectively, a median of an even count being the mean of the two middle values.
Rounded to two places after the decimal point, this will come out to 0.98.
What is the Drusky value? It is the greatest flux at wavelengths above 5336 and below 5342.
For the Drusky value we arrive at 16.94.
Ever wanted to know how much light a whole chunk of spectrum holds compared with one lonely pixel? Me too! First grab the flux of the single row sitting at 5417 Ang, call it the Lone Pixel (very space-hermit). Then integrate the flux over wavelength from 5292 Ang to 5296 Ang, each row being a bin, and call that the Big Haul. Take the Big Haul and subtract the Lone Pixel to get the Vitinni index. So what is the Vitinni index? 52.8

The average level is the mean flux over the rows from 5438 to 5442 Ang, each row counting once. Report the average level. 17.2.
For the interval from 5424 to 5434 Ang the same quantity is 15.6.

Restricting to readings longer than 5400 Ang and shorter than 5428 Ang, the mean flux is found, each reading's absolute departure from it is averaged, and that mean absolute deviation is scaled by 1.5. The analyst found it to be 0.4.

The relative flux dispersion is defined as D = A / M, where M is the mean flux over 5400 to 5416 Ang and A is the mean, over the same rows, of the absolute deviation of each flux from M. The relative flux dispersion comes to 0.019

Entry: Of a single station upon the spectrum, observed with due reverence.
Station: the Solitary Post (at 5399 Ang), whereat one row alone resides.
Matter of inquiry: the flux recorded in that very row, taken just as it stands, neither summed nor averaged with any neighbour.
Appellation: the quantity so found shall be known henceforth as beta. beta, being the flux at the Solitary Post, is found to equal 16.11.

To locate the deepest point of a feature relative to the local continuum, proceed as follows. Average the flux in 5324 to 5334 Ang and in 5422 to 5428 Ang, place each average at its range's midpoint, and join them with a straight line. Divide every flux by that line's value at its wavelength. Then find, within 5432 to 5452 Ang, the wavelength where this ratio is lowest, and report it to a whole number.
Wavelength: 5433 Ang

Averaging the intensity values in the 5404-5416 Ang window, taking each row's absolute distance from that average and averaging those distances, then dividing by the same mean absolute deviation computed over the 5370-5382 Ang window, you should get 2.4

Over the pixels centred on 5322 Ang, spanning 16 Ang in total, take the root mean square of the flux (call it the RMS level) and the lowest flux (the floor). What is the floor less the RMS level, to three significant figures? -1.04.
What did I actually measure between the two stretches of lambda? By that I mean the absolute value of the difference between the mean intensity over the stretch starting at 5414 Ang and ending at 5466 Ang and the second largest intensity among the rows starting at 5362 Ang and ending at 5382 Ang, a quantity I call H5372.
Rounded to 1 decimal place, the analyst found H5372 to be 1.2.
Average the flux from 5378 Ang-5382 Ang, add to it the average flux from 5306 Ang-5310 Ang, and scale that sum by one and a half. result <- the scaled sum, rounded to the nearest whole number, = 52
